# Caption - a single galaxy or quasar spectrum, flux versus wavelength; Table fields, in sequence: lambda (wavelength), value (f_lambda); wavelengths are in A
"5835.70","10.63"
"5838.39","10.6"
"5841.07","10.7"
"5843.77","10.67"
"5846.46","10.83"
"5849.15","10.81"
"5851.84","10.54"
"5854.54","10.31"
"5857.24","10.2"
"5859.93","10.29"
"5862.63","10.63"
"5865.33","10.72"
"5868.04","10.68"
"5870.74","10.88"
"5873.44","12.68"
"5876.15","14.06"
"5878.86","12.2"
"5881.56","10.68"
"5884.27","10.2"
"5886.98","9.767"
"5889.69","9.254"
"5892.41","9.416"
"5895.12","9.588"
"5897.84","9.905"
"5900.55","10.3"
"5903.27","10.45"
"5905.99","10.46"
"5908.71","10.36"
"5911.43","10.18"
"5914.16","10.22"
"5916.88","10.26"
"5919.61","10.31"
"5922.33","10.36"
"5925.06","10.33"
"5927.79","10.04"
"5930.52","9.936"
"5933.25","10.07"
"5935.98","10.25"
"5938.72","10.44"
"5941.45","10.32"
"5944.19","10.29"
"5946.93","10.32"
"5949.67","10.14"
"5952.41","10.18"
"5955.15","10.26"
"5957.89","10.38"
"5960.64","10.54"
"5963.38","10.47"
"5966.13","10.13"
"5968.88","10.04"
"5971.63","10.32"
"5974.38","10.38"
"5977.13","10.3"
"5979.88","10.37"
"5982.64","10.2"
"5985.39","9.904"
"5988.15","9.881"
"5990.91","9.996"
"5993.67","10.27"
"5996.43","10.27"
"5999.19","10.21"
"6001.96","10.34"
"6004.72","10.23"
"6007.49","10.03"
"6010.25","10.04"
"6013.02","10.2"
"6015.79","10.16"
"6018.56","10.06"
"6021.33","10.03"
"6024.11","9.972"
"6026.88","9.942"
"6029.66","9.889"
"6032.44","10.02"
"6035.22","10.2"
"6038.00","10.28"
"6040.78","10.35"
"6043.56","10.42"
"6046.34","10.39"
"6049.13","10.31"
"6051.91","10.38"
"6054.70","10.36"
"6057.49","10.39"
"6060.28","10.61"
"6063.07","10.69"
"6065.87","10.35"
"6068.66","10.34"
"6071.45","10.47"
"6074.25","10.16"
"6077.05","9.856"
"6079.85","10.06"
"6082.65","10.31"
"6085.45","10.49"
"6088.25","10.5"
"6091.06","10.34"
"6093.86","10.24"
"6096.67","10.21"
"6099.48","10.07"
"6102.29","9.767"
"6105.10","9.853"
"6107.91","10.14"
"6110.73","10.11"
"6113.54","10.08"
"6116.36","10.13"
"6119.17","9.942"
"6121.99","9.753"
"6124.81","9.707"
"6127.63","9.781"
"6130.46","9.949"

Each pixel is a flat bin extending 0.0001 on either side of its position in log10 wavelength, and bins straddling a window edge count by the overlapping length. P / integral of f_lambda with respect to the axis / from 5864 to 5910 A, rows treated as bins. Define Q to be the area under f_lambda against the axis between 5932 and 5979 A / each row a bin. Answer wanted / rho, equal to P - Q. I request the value 8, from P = 491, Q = 483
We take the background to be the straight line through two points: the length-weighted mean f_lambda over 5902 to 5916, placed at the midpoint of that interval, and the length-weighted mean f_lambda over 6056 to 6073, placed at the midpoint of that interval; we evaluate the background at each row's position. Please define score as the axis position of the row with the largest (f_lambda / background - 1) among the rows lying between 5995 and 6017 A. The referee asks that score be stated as 6001.96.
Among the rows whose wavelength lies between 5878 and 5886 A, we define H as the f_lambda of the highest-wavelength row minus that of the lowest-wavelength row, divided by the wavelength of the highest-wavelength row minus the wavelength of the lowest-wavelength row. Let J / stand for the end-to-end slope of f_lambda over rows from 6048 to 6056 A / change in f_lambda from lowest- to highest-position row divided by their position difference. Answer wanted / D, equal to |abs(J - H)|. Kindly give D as 0.38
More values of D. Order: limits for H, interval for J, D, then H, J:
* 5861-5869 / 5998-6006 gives 0.01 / 0.009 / 0.00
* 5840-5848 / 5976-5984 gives 0.04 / 0.024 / -0.02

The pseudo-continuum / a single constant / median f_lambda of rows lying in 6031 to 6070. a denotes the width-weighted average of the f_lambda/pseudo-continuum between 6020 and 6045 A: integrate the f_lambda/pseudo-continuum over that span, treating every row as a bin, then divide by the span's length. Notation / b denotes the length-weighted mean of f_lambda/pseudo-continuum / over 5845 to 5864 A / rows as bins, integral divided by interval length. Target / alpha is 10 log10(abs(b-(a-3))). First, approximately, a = 0.98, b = 1.02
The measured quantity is 4.83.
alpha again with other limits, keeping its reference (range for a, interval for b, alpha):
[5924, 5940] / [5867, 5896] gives 4.87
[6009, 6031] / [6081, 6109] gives 4.79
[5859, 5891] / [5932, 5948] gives 4.67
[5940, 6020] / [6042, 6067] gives 4.80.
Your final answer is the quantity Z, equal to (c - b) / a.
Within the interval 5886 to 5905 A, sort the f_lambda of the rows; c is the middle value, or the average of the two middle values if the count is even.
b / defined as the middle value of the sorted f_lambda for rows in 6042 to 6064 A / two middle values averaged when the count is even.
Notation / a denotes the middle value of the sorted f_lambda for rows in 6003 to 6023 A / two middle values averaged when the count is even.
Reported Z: -0.062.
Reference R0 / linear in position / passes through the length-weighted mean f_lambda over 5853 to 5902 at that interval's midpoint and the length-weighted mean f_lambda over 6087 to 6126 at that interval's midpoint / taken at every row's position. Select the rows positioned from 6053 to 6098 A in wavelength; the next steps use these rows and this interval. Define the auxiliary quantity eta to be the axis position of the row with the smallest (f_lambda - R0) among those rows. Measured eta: 6077.05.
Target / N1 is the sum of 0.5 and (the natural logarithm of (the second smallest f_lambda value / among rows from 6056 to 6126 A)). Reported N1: 2.78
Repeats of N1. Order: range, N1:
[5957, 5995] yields 2.79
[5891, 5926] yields 2.76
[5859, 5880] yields 2.86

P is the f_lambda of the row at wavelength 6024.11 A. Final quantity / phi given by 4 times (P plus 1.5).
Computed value 45.9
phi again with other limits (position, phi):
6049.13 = 47.2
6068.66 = 47.4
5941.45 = 47.3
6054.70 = 47.4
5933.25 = 46.3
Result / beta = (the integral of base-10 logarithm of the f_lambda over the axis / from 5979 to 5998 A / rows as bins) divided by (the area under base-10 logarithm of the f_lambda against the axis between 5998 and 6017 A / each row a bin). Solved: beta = 1.00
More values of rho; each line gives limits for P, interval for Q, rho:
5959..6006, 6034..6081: -5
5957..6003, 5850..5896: -23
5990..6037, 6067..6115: -13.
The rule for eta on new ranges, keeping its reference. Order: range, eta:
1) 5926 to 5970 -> 5930.52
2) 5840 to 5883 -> 5857.24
